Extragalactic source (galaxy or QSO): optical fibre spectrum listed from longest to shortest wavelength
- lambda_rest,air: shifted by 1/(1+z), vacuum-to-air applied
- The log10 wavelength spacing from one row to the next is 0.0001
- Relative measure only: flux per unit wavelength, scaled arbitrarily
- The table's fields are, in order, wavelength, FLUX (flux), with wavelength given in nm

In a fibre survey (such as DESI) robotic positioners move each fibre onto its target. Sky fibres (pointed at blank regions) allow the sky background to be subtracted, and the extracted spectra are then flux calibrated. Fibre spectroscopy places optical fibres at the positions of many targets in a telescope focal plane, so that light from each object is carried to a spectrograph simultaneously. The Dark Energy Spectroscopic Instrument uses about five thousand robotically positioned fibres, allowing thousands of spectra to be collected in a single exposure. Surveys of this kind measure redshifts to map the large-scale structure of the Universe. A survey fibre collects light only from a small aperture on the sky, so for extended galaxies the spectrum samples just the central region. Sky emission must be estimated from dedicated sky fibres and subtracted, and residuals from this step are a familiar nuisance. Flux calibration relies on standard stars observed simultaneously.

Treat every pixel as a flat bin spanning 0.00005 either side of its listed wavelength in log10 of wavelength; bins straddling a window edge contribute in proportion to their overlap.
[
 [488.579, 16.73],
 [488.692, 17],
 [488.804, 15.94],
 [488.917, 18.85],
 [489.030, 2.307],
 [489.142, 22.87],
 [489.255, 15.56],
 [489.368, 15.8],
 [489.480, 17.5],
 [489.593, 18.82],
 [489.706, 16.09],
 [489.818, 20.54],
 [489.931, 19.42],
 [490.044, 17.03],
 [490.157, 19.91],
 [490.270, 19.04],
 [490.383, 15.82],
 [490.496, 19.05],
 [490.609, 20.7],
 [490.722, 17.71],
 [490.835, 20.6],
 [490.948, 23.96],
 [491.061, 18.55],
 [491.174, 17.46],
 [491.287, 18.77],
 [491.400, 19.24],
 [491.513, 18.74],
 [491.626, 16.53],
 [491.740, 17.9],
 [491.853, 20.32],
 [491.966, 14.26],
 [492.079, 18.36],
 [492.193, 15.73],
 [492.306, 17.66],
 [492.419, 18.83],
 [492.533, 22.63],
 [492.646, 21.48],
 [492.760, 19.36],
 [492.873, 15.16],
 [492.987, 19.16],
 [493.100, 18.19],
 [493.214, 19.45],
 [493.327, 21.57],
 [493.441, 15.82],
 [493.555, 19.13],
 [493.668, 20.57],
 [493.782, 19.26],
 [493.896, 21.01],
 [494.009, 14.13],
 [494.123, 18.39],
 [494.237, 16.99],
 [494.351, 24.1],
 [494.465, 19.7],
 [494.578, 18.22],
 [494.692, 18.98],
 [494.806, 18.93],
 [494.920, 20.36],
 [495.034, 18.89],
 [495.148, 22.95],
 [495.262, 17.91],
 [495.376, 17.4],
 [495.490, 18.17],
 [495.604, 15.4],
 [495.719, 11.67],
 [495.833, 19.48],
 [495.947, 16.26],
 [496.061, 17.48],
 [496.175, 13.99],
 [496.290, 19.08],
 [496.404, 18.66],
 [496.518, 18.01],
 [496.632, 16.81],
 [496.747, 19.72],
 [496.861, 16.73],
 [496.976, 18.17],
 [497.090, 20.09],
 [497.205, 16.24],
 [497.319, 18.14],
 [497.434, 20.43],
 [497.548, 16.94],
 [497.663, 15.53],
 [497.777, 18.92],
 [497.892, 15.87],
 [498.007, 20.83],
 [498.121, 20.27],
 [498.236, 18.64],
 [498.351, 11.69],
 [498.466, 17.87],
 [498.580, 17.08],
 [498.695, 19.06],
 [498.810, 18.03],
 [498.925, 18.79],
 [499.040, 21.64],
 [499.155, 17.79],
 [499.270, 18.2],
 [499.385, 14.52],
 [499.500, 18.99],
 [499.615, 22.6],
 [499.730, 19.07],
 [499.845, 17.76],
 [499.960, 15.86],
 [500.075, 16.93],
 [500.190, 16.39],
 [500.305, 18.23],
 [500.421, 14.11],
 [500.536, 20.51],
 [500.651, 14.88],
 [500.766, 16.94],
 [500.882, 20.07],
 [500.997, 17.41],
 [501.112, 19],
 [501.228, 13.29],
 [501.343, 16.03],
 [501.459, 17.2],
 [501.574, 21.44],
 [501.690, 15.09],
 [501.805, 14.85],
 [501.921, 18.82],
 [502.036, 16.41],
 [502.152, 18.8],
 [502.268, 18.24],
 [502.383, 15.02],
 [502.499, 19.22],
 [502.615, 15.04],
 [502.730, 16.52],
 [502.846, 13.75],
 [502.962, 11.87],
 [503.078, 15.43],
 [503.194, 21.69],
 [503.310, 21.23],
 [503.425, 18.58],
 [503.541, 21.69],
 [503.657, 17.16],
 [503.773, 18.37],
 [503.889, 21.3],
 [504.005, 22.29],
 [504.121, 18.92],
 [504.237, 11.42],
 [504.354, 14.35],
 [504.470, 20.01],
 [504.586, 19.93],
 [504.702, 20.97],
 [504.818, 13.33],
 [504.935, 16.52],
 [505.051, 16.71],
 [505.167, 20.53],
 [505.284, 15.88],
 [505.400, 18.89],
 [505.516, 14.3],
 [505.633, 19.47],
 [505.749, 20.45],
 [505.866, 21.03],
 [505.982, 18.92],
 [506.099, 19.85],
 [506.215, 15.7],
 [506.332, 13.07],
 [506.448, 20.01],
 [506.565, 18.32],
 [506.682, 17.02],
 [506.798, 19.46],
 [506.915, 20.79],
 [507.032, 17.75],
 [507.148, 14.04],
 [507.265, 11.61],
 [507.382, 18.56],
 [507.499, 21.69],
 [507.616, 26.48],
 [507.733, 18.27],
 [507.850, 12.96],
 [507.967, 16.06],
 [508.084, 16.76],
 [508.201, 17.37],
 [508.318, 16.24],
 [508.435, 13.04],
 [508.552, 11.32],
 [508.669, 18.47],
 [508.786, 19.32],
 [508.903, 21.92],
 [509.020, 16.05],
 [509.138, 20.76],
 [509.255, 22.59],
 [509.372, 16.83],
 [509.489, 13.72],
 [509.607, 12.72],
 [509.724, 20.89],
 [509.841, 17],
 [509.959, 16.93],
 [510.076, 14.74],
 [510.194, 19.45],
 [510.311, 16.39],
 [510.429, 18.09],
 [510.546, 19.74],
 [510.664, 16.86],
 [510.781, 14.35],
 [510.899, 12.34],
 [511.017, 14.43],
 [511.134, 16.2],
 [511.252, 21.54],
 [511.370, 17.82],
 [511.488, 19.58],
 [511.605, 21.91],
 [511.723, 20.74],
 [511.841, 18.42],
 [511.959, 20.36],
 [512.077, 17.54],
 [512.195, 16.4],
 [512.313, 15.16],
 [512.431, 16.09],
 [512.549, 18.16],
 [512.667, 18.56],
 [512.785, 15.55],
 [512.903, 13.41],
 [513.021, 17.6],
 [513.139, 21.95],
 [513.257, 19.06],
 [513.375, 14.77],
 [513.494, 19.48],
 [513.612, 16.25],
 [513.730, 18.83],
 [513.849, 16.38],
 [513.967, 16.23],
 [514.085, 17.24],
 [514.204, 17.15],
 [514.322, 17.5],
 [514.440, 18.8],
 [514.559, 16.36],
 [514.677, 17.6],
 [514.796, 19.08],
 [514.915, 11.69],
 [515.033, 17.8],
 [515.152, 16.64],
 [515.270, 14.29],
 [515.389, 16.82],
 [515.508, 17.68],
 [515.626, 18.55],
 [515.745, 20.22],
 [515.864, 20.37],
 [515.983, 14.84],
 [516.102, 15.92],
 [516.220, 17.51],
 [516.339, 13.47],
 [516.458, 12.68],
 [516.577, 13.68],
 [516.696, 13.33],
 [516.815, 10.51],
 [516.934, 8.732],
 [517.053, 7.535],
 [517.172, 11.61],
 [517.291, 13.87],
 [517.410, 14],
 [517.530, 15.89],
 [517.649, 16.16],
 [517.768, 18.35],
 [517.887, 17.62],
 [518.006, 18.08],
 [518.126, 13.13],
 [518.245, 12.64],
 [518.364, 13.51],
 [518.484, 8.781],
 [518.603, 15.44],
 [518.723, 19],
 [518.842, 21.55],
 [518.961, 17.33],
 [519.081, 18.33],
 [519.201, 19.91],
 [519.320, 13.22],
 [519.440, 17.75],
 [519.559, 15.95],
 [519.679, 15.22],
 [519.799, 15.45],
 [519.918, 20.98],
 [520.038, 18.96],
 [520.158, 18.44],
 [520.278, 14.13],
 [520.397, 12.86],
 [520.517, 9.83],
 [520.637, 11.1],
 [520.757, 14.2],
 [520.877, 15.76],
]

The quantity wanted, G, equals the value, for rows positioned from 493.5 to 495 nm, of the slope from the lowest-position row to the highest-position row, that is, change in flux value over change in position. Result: 0.9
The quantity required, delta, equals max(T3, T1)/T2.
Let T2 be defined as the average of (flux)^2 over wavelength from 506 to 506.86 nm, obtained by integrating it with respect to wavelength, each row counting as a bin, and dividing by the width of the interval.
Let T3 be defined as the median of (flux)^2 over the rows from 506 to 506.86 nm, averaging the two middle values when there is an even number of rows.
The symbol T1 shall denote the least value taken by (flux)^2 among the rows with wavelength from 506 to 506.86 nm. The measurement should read 1.05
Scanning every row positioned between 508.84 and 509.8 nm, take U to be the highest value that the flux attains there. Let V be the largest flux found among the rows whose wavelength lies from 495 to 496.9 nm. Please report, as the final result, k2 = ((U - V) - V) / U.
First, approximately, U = 22.59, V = 22.95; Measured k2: -1.03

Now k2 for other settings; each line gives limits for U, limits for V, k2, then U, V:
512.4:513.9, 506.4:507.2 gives -0.89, 21.95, 20.79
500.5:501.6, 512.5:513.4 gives -1.05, 21.44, 21.95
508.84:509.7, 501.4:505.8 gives -0.97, 22.59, 22.29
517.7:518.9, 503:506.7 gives -1.07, 21.55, 22.29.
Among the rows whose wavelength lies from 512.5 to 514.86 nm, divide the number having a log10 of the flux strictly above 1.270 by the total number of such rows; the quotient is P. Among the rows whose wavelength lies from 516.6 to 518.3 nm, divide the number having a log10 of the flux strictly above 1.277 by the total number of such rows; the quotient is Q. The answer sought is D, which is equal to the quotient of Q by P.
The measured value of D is 0.0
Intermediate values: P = 0.30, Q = 0.0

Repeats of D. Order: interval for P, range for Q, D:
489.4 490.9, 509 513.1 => 0.5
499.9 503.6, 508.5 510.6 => 1.2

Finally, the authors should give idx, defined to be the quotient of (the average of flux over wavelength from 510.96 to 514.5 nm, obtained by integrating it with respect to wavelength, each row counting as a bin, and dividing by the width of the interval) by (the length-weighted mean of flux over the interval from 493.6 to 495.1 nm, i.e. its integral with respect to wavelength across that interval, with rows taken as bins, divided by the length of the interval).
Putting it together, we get 0.92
